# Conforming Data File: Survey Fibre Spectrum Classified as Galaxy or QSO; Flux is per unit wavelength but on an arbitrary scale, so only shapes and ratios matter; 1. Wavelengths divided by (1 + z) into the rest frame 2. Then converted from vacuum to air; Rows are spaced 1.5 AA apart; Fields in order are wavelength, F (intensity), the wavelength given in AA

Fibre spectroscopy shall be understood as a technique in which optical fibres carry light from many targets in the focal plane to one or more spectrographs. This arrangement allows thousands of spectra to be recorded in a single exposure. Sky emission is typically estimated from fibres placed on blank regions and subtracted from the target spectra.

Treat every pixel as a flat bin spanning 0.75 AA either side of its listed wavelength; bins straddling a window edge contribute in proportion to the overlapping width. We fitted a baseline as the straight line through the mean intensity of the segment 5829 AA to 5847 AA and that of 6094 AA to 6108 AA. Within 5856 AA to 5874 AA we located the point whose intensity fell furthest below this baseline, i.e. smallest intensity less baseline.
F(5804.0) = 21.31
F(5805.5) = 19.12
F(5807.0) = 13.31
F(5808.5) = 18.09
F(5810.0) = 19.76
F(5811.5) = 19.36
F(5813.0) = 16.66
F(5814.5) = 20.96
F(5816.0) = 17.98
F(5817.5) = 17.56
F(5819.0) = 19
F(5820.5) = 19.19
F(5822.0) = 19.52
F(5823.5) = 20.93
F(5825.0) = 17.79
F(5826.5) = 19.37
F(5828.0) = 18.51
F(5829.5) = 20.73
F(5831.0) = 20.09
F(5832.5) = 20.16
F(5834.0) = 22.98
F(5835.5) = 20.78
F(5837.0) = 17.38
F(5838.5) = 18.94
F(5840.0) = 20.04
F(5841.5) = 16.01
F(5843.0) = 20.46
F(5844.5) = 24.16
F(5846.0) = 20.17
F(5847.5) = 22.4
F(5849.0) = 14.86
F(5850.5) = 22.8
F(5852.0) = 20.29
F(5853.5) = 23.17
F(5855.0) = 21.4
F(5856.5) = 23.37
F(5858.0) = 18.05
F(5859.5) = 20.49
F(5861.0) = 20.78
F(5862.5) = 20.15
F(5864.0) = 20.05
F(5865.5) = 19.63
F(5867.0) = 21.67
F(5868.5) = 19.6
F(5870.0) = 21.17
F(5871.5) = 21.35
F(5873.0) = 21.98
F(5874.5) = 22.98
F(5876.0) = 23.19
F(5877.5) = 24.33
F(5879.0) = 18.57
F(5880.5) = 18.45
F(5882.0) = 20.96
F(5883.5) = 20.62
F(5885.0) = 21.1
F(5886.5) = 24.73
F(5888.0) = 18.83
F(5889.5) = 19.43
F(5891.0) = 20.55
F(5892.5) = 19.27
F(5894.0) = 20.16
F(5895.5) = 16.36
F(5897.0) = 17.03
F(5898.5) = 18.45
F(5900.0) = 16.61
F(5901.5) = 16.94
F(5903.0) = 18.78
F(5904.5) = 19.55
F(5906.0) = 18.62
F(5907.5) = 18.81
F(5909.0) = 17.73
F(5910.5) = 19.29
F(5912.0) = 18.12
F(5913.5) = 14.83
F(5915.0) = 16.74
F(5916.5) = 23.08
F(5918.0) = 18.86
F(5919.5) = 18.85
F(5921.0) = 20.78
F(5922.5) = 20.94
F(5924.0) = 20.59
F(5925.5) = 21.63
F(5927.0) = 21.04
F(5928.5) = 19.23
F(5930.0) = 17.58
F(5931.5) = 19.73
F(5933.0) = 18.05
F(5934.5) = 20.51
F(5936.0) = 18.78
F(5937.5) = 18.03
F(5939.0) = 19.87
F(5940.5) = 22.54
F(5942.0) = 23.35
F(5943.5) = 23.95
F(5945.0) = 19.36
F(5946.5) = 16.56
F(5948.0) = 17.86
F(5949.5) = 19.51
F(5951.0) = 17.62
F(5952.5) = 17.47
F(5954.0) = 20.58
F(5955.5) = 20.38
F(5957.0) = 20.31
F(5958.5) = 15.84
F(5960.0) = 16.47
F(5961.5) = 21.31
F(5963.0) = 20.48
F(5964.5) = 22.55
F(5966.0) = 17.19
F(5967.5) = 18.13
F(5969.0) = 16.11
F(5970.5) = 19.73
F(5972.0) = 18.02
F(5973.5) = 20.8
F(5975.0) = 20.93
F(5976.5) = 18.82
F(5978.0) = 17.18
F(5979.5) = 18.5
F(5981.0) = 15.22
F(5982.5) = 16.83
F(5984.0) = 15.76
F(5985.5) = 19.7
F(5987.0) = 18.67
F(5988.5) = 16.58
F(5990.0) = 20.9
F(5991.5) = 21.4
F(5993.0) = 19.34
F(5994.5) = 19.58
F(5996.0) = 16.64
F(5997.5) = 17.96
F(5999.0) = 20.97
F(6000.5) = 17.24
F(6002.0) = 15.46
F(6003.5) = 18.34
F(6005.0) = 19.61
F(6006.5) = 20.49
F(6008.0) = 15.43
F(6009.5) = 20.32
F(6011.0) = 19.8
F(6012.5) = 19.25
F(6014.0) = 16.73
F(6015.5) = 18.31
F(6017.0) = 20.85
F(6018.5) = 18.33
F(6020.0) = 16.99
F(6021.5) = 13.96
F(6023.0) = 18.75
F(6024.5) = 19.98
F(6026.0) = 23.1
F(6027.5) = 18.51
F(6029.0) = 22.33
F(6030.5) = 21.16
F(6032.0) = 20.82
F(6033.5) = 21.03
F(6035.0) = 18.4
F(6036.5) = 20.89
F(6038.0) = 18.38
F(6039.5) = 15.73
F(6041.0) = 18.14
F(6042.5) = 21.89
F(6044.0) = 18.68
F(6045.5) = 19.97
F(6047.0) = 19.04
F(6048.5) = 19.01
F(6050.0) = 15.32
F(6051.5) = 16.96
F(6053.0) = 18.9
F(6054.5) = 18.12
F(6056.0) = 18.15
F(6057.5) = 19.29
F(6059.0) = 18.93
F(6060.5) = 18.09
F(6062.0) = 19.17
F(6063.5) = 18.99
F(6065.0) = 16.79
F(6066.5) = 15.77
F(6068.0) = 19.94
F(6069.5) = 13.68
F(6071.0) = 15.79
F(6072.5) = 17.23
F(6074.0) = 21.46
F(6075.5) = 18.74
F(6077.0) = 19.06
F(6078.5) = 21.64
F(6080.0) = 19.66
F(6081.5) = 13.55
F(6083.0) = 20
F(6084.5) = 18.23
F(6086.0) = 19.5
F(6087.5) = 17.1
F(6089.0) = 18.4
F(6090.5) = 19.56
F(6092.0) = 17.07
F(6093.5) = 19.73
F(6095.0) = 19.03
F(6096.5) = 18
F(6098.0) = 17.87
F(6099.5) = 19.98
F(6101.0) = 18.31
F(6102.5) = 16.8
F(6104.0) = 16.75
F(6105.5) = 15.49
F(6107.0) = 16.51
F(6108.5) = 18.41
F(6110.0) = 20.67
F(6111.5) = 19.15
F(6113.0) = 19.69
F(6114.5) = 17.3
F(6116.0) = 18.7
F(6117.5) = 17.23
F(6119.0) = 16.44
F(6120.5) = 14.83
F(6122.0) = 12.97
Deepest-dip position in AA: 5858.0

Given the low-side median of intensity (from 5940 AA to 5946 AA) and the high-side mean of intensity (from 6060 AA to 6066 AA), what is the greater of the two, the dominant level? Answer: 22.9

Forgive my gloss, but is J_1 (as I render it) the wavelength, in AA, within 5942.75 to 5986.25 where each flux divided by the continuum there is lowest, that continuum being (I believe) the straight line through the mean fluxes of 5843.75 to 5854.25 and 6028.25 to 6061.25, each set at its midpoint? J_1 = 5981.0 AA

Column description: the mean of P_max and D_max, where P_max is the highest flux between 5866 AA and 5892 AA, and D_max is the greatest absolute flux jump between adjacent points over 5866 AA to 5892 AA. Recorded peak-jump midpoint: 15.3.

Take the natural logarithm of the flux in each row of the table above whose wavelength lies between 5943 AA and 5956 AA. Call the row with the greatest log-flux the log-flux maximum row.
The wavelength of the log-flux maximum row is 5943.5 AA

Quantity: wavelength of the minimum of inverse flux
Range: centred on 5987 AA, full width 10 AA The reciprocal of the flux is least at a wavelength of 5991.5 AA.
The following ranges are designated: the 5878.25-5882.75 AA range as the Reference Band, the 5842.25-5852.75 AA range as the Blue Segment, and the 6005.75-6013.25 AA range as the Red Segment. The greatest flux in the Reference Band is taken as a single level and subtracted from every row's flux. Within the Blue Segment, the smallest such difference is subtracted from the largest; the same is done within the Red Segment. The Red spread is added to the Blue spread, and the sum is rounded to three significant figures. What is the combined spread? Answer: 14.4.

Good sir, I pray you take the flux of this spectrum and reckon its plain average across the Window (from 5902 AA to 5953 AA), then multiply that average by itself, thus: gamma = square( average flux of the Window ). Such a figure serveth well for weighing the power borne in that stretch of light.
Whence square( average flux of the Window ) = 375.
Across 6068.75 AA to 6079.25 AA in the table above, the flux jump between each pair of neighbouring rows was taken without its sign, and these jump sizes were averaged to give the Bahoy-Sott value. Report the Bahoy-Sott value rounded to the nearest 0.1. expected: 2.2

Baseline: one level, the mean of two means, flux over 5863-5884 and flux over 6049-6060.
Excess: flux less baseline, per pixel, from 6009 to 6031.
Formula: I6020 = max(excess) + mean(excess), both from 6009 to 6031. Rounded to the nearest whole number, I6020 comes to 3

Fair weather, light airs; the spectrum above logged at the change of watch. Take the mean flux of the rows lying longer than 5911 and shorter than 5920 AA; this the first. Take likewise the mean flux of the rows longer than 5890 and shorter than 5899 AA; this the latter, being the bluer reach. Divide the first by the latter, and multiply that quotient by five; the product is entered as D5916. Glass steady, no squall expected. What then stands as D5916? 4.94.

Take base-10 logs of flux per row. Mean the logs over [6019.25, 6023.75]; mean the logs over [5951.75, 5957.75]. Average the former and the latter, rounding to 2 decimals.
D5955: 1.25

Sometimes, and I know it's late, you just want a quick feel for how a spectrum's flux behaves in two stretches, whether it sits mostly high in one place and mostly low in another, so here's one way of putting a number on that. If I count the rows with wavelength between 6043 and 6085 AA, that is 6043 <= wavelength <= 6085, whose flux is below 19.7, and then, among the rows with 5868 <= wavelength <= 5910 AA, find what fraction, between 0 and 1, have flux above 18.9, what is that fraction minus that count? -22.4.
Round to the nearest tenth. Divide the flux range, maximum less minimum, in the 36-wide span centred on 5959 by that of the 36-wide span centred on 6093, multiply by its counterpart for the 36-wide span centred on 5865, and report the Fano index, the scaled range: 9.5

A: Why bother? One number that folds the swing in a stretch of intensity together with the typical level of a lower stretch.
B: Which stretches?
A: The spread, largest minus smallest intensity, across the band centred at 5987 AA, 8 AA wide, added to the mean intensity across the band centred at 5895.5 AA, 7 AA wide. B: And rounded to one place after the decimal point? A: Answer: 23.4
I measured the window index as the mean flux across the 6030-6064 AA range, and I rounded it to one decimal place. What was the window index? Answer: 18.9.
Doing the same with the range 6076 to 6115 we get 18.4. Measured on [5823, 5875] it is 20.4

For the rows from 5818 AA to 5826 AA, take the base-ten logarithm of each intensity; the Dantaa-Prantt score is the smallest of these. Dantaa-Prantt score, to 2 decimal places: 1.25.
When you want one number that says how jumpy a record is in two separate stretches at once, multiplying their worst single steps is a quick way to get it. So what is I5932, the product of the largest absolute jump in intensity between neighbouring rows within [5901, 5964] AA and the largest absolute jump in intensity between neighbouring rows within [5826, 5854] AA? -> 50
